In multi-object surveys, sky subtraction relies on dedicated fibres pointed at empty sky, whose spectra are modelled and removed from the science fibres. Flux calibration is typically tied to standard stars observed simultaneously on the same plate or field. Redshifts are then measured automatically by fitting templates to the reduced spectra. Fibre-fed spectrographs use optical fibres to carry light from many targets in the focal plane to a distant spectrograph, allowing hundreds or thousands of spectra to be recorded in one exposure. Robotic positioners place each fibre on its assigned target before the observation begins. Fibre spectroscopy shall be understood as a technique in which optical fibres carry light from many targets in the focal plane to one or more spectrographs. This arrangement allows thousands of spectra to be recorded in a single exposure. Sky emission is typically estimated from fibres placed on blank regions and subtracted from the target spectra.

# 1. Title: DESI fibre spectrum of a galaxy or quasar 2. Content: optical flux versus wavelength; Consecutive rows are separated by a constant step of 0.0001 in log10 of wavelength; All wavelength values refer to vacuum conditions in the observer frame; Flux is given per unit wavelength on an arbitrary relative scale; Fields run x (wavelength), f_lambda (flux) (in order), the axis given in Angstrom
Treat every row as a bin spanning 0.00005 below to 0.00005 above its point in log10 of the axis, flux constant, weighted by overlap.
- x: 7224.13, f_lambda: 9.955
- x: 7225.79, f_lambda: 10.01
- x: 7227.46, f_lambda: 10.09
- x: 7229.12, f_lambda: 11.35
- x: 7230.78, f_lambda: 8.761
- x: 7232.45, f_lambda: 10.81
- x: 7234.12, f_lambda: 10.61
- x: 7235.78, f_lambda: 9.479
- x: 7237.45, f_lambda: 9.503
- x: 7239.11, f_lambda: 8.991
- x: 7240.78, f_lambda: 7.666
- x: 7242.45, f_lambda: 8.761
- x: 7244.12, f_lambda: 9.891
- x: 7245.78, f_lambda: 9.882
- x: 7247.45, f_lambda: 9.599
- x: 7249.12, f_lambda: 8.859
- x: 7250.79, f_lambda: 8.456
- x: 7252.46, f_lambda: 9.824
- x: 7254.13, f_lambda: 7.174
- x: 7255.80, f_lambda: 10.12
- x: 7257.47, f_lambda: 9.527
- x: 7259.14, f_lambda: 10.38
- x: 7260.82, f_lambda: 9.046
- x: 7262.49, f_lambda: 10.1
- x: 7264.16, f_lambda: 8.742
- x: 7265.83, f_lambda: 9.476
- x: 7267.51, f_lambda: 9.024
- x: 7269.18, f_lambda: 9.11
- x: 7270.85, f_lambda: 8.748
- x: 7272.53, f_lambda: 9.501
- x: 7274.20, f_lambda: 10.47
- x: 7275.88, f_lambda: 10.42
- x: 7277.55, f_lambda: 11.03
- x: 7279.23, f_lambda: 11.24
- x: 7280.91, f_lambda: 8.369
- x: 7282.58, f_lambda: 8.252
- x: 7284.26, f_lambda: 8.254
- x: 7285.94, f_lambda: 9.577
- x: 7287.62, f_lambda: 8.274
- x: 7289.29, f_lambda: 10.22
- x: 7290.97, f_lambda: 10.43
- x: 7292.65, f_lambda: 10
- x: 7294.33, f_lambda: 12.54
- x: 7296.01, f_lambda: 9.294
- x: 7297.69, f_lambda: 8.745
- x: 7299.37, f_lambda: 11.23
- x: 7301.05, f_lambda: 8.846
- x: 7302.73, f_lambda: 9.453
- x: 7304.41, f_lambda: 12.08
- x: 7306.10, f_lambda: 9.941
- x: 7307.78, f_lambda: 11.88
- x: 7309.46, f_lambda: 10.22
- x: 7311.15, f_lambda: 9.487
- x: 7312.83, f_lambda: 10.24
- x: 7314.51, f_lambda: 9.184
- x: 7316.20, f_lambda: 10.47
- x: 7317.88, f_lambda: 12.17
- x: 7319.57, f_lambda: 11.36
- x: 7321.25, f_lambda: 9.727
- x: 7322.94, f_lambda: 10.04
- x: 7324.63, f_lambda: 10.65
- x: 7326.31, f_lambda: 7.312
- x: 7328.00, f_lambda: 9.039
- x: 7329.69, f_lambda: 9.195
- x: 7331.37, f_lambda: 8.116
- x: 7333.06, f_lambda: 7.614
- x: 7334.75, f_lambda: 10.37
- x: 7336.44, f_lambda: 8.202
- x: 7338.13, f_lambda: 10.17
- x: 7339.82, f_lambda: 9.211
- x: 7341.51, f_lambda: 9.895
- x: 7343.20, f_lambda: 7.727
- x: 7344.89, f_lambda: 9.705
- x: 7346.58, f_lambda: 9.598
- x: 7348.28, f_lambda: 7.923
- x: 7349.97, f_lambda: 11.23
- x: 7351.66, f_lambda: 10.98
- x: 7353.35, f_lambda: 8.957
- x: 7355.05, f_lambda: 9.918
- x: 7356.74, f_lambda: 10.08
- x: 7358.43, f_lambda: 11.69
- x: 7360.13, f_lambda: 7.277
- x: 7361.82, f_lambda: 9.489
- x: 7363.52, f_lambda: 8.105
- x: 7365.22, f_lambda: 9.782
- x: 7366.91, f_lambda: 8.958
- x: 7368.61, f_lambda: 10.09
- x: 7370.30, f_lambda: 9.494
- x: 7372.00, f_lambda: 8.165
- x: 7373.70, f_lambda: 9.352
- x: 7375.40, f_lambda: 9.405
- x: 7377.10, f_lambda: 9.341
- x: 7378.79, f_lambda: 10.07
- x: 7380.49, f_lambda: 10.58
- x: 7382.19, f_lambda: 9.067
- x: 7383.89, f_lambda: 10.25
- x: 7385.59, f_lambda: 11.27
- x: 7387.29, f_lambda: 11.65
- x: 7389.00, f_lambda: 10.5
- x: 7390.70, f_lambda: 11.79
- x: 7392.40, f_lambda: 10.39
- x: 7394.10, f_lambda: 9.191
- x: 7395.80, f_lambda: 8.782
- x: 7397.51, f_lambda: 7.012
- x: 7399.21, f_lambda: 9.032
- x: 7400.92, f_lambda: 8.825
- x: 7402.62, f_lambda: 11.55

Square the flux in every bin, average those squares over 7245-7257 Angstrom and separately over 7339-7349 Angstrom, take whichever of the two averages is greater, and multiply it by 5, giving 422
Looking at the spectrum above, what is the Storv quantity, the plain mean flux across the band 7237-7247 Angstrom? 9.12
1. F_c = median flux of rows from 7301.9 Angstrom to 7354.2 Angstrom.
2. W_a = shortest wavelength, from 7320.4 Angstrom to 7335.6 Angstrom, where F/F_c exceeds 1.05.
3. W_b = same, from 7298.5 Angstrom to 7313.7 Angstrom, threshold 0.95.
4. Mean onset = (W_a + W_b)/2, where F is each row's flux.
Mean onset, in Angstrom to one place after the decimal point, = 7312.0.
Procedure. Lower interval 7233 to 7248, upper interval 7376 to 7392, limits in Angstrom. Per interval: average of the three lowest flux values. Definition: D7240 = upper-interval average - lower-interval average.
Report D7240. 1.0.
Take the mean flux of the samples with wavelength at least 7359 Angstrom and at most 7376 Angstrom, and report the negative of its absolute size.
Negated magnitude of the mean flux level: -9.0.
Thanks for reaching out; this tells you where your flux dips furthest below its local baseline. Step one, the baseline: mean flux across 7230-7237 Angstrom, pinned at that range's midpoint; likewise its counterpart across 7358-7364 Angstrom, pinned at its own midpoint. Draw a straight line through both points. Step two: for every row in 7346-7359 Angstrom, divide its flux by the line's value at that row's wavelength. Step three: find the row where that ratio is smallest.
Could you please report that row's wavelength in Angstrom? 7348.28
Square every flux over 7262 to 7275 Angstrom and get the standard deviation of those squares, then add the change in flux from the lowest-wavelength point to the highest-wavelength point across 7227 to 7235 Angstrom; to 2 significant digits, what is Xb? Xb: 12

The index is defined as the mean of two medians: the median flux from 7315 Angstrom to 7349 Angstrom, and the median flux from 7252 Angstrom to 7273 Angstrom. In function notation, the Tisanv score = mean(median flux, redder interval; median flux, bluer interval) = 9.56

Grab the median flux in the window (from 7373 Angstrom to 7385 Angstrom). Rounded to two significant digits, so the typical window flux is 9.4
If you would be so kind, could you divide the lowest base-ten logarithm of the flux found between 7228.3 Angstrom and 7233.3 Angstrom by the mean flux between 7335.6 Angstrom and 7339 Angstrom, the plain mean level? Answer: 0.103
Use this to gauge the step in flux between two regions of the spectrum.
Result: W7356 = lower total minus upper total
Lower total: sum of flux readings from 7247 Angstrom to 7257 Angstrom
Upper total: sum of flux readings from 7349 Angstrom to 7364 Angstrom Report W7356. -34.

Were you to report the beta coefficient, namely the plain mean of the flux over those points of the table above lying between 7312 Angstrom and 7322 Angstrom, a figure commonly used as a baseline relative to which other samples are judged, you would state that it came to 10.5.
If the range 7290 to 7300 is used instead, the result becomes 10.4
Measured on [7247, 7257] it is 9.0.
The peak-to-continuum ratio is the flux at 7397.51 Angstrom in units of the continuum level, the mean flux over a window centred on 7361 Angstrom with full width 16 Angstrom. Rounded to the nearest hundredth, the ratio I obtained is 0.74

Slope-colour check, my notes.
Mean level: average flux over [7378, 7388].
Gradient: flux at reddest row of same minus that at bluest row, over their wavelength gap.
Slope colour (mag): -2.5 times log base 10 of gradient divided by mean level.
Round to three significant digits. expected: 4.38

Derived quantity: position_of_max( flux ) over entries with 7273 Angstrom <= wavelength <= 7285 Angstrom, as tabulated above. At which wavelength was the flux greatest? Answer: 7279.23 Angstrom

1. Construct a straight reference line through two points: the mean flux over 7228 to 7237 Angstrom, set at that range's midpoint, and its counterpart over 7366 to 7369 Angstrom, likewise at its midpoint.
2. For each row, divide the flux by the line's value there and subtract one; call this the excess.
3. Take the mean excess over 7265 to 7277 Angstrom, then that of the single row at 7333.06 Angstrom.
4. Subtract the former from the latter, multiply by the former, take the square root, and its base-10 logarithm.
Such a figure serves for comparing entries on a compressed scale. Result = -1.1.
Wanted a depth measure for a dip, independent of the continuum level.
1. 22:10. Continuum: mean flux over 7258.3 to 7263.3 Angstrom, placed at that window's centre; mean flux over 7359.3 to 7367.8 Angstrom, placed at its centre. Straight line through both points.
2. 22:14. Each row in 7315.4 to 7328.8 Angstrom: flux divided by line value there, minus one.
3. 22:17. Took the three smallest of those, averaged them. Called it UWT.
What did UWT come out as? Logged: -0.049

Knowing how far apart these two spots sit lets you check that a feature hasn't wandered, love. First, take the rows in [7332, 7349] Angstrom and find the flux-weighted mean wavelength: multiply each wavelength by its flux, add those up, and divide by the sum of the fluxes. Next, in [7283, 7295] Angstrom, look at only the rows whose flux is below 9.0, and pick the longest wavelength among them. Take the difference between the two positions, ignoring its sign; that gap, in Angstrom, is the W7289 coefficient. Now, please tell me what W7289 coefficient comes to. 53.0 Angstrom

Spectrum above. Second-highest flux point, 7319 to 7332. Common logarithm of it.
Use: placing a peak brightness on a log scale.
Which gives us 1.03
